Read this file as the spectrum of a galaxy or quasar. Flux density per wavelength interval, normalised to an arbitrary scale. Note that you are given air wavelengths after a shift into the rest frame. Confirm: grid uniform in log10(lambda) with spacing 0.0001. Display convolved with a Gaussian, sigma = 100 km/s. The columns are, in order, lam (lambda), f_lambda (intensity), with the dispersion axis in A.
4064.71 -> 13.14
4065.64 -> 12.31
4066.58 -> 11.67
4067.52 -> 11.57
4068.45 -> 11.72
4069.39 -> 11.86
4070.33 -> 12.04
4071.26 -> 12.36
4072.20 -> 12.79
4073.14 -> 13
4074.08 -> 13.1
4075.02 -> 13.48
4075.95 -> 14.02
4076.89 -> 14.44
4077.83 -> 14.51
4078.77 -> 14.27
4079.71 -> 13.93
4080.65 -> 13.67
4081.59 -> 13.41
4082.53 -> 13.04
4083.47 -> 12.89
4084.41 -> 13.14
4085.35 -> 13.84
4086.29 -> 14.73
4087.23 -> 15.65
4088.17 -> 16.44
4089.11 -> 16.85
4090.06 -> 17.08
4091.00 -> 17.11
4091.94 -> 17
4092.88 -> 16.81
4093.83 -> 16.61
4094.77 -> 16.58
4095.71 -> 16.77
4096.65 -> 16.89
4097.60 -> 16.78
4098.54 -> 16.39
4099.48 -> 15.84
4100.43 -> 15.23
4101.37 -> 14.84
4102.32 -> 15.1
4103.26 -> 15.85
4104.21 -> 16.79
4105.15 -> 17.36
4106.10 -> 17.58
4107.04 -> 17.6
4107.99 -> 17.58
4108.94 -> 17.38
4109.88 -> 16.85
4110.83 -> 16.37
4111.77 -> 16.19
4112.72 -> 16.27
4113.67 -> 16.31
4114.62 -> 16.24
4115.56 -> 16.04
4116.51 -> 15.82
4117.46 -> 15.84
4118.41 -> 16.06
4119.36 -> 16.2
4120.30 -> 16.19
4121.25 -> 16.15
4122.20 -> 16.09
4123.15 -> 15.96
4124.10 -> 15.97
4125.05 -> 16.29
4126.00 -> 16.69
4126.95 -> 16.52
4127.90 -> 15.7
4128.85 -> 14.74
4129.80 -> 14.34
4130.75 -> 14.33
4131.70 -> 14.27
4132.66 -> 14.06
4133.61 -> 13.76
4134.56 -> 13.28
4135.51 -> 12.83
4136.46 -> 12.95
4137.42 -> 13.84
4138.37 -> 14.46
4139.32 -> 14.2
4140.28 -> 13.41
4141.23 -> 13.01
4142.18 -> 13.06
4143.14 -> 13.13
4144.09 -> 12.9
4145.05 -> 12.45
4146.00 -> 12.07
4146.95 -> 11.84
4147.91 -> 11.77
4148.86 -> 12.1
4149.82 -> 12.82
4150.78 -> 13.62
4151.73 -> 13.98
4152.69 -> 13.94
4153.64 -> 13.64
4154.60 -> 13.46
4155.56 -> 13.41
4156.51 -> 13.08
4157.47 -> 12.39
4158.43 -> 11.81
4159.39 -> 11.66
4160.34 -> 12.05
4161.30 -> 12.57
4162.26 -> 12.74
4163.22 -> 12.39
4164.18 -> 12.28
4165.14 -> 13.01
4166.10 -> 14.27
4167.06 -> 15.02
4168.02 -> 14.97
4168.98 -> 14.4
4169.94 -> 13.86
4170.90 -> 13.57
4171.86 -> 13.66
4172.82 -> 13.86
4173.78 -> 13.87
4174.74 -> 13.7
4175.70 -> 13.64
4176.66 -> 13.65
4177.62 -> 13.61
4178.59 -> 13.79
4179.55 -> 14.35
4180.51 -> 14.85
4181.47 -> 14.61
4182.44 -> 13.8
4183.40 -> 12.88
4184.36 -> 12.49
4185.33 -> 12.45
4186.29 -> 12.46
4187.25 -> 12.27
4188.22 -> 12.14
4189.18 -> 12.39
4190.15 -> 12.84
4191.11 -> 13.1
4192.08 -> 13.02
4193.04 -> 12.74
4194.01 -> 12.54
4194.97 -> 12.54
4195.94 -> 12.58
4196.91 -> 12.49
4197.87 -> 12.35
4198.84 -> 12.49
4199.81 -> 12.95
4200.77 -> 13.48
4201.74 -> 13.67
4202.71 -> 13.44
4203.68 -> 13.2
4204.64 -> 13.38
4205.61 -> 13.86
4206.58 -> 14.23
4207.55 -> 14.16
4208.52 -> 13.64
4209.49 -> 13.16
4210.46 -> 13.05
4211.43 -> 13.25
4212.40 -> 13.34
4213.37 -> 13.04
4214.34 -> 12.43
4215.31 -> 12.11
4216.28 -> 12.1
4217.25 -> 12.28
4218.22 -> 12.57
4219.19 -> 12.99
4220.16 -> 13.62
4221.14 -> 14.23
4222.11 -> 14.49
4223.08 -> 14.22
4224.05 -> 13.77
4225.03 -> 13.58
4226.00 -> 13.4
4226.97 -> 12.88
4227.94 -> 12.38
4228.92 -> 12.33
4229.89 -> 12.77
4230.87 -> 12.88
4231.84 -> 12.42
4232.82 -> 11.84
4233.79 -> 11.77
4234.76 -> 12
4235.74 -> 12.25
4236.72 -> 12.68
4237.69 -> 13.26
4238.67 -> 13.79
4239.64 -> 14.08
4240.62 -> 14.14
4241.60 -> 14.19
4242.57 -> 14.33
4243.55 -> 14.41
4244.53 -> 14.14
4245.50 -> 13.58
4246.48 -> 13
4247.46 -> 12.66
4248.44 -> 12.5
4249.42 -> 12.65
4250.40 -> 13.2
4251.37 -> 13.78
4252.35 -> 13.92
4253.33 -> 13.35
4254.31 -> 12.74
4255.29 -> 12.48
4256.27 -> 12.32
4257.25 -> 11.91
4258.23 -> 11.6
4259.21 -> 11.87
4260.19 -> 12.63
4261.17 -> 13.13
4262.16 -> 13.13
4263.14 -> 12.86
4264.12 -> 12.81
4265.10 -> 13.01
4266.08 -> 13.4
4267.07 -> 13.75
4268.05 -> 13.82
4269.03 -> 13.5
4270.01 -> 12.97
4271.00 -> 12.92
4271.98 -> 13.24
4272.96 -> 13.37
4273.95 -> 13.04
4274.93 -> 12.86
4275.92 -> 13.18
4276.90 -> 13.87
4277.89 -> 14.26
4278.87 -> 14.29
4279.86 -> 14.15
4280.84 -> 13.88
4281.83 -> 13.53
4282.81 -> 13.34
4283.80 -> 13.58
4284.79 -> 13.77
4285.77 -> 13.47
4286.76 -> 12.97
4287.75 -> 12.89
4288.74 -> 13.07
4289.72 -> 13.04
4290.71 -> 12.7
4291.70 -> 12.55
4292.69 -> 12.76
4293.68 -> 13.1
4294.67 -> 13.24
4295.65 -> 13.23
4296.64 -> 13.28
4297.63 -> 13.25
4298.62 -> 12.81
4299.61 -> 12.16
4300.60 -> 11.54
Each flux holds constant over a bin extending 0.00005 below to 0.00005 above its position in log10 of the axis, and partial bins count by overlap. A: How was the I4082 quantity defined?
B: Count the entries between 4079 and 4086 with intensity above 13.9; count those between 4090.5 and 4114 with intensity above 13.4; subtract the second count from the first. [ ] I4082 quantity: -24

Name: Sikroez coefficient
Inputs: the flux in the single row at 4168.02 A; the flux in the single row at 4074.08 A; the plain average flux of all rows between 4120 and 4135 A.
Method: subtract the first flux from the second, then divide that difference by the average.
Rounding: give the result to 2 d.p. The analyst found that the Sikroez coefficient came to -0.12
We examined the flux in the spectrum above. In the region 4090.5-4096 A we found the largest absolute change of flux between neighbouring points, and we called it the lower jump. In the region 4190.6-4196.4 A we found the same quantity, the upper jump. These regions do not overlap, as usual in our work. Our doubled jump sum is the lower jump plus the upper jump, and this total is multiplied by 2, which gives 0.96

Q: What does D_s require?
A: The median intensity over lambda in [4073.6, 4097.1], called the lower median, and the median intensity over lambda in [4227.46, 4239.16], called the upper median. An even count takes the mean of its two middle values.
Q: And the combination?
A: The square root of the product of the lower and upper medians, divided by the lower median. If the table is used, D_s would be 0.92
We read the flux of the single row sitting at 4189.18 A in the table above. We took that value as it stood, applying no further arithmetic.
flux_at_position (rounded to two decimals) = 12.39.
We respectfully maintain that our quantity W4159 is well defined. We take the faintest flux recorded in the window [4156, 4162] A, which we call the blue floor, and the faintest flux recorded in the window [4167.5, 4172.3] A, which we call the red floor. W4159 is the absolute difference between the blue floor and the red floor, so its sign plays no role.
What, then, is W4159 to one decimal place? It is 1.9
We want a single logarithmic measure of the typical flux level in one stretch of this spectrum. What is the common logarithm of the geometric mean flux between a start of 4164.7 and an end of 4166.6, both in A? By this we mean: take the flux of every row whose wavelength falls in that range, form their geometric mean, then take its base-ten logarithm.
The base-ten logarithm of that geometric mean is 1.13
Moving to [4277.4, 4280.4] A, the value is 1.15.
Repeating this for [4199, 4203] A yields 1.13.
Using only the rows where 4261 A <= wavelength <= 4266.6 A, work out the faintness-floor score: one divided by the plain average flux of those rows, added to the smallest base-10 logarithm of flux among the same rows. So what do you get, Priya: 1.18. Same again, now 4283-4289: 1.19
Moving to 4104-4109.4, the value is 1.28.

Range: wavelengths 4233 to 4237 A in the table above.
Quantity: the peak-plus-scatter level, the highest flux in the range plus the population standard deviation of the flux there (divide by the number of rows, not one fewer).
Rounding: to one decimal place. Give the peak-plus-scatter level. 13.0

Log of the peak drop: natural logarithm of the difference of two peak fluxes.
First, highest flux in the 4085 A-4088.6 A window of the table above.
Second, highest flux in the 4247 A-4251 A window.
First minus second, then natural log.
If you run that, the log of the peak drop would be 1.2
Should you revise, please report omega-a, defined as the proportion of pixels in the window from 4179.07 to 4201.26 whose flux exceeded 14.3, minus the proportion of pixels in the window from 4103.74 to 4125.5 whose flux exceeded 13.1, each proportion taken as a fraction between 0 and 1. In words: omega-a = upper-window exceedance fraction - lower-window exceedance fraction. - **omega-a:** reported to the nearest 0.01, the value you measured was -0.87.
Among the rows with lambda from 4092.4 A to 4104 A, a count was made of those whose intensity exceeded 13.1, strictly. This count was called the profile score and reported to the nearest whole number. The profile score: 12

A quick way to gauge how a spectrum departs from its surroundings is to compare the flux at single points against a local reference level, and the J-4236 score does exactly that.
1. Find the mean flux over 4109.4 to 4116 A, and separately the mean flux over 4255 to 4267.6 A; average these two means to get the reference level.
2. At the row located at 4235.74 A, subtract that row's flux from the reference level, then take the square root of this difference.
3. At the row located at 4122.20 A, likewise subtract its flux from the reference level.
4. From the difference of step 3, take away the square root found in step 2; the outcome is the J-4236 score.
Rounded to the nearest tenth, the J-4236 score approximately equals -3.1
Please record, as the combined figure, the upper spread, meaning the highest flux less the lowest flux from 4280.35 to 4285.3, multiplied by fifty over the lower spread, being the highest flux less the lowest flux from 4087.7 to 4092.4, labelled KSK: 40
